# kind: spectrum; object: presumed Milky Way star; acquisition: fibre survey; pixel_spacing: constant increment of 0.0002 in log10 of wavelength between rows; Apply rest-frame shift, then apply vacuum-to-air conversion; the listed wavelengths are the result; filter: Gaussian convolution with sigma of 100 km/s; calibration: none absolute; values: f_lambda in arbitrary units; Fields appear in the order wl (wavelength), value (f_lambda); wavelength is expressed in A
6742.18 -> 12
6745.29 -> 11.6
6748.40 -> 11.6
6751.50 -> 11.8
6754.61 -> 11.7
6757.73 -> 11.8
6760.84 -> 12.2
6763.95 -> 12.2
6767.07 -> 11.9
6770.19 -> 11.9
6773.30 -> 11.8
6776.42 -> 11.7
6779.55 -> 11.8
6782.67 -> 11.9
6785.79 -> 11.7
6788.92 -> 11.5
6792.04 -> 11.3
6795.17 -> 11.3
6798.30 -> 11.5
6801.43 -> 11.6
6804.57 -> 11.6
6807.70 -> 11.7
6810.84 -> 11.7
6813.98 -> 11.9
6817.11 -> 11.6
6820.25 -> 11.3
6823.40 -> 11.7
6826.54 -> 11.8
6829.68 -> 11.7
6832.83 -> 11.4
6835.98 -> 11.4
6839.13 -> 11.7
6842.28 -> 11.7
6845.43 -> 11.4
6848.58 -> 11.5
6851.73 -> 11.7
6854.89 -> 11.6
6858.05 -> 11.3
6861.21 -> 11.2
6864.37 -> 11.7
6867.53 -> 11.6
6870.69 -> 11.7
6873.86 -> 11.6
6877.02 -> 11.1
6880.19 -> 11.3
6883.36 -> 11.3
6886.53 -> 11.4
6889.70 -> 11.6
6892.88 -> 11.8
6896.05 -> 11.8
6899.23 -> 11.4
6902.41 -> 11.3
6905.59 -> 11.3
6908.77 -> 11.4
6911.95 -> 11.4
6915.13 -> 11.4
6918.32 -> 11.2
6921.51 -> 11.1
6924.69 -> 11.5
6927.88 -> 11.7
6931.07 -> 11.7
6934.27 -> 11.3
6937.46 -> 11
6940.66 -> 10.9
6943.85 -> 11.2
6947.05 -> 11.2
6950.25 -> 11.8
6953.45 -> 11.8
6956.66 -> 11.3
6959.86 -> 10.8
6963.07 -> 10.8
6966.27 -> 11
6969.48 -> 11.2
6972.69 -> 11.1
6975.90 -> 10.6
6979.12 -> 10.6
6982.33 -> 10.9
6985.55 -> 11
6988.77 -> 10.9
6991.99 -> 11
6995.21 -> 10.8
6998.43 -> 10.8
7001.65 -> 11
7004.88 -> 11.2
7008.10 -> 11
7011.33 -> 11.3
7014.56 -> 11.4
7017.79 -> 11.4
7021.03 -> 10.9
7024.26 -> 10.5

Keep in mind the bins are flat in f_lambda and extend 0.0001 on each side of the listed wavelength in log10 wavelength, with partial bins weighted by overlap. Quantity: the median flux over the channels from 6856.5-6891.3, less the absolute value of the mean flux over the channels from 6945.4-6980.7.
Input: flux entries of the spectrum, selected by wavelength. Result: 0.3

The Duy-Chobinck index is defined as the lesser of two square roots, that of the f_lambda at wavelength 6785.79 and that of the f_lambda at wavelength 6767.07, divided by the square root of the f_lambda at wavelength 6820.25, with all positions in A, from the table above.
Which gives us 1.02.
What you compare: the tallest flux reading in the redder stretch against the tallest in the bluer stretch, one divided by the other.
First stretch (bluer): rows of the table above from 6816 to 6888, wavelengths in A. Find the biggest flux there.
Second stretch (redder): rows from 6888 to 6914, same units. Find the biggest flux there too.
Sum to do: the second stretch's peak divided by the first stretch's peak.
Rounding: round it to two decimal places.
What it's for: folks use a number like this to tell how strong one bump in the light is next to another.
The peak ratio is 1.00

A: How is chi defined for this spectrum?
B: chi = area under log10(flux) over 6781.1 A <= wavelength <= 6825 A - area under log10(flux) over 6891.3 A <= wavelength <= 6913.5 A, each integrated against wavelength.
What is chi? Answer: 23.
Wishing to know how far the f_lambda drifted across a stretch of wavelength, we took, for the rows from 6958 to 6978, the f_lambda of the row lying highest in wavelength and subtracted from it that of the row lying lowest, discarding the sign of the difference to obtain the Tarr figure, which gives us 0.20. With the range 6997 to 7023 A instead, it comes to 0.10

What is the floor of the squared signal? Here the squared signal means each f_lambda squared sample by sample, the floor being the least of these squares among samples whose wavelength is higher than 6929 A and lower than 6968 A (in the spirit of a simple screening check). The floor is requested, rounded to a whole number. 117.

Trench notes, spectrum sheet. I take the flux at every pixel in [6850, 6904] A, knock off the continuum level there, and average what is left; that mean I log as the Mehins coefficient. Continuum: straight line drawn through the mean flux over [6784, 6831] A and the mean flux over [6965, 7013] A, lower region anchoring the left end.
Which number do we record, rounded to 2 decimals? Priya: 0.14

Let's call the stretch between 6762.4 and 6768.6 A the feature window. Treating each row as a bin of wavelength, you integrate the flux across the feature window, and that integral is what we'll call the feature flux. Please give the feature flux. 75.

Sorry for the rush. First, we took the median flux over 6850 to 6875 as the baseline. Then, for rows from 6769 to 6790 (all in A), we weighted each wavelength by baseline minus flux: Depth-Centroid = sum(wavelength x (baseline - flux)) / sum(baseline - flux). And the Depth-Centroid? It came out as 6776.1 A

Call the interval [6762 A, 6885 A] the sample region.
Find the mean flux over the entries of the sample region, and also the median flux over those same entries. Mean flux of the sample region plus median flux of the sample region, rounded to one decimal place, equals 23.2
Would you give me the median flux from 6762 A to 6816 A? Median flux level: 11.7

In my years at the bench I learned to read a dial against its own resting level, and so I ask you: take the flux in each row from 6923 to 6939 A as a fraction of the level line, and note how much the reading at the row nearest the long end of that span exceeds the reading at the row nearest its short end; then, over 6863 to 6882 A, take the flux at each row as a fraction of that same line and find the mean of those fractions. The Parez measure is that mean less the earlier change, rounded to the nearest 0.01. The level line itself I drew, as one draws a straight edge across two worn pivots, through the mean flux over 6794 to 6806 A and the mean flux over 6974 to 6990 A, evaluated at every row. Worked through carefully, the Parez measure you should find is 1.07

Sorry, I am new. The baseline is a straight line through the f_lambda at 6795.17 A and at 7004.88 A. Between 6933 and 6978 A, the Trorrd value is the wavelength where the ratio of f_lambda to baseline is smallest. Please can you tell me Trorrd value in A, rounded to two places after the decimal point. 6975.90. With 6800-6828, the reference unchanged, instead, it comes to 6820.25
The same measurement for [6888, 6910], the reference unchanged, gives 6902.41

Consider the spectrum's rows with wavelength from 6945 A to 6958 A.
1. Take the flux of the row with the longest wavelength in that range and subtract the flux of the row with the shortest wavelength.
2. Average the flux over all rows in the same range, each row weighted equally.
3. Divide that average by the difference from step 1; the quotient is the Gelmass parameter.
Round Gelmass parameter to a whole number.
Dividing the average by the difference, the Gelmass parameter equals 115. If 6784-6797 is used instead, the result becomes -29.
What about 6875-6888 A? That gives 38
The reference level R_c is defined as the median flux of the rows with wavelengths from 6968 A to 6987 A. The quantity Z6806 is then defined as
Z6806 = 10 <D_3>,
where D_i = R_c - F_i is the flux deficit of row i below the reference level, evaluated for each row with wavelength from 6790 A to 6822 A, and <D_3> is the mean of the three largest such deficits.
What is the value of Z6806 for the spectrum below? -3.5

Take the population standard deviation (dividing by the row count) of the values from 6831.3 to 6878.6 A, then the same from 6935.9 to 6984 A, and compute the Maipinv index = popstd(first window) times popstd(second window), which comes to 0.067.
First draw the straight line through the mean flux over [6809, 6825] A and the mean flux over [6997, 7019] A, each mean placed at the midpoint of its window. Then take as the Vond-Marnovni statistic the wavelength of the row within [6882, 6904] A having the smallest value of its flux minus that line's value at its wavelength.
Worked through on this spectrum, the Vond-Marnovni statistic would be 6883.36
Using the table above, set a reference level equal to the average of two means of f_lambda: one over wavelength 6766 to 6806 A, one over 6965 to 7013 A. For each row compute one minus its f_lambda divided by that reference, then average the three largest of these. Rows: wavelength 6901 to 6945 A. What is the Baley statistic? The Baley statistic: 0.027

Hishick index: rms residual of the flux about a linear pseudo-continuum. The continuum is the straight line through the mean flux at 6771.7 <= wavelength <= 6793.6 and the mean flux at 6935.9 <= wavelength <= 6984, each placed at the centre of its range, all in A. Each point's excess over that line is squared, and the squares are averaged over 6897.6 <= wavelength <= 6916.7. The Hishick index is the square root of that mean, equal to 0.125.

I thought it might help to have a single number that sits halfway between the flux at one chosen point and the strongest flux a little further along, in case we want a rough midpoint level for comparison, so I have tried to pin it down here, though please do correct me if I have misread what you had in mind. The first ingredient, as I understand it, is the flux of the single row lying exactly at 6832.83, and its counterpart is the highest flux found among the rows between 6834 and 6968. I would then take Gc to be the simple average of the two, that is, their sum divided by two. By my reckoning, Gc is 11.6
